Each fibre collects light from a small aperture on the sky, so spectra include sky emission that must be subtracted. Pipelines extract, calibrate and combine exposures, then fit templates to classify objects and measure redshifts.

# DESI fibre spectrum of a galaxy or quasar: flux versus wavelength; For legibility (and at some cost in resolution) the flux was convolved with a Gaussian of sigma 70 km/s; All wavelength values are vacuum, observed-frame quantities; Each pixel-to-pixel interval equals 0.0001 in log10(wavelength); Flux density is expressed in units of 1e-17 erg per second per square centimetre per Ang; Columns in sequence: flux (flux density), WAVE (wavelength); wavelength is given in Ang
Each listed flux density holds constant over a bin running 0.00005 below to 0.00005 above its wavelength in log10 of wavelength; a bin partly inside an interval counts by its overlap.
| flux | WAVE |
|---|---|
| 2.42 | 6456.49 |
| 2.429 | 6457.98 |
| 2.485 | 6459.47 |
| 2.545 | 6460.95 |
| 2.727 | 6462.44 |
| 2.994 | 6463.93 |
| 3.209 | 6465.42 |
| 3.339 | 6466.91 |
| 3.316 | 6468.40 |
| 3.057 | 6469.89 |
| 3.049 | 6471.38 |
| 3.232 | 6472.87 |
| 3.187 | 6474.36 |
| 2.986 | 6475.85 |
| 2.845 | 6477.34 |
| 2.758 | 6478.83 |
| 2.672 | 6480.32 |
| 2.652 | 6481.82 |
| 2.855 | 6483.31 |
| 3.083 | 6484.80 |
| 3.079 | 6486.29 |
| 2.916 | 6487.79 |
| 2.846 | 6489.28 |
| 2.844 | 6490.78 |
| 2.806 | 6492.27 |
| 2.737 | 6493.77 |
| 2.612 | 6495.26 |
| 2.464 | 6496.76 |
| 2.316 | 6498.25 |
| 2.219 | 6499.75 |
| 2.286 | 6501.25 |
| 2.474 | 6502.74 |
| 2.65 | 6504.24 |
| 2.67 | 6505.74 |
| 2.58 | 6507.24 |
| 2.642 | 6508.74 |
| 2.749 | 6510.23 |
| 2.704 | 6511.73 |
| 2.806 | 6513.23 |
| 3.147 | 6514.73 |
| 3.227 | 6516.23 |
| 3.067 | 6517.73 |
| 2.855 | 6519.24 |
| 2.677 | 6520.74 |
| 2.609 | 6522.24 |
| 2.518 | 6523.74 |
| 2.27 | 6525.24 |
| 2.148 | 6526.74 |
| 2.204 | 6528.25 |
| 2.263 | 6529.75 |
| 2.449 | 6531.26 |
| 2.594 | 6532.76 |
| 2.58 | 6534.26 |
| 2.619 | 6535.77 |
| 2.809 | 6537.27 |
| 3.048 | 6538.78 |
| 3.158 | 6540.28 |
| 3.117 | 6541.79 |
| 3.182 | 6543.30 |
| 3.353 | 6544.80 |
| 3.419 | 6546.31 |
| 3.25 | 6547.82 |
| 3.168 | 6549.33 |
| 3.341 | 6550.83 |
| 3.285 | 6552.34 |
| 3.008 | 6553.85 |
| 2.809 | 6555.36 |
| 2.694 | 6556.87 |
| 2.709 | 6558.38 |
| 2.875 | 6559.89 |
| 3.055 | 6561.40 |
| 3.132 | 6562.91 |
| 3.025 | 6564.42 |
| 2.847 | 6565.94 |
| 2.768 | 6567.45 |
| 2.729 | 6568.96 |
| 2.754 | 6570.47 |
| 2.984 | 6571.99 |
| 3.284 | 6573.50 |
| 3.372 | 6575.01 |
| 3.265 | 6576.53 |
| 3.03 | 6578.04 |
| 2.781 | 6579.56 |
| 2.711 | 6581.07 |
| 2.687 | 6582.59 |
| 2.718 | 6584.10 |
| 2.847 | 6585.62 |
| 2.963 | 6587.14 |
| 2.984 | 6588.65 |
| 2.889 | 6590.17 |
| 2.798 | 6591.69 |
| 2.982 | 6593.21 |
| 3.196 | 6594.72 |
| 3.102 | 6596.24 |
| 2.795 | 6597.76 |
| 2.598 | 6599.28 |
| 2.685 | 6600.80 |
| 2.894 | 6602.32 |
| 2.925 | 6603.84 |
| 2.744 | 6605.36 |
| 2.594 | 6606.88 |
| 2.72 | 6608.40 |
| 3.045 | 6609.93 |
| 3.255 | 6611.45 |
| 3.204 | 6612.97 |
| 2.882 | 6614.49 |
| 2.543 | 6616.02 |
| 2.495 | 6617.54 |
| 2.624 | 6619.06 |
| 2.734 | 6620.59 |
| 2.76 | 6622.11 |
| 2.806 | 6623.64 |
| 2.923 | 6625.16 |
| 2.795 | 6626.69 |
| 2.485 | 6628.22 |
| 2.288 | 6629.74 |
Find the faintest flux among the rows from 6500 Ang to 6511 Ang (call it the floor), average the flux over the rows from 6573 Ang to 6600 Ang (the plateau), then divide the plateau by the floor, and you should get 1.29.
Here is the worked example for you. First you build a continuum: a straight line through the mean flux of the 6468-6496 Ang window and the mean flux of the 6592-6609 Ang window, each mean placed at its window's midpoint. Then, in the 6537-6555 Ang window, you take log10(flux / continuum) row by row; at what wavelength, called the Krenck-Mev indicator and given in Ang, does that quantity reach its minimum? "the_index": 6537.27 Ang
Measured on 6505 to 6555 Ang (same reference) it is 6526.74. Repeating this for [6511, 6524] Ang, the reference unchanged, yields 6523.74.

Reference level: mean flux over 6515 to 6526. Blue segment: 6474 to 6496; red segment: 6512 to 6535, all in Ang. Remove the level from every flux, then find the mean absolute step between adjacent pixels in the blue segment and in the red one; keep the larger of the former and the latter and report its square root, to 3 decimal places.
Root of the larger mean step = 0.374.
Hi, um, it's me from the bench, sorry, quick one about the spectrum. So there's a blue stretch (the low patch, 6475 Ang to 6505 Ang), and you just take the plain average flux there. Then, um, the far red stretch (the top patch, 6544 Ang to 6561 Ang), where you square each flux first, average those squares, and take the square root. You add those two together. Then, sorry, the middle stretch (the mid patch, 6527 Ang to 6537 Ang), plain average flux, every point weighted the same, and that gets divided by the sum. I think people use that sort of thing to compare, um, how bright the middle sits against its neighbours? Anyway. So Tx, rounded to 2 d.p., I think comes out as 0.42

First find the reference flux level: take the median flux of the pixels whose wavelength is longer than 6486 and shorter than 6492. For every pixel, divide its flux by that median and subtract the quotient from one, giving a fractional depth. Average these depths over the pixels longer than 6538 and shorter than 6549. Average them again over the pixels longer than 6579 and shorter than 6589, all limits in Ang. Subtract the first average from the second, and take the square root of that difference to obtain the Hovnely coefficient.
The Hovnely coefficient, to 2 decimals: 0.38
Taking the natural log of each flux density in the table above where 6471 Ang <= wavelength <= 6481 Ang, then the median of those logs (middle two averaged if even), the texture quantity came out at 1.09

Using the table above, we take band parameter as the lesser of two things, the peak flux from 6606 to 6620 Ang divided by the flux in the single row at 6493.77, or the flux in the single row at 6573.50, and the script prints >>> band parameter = 1.19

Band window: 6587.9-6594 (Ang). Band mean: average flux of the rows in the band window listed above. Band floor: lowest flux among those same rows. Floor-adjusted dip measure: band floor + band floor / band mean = 3.76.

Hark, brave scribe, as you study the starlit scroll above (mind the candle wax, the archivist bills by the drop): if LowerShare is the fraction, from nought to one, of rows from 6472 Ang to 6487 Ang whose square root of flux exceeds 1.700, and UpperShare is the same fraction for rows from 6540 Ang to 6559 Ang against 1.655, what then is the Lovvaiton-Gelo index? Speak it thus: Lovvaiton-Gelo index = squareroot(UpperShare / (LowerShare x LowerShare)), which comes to 1.8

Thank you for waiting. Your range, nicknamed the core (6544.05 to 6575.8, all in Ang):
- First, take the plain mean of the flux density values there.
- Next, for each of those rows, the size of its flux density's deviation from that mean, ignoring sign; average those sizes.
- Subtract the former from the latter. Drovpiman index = -2.83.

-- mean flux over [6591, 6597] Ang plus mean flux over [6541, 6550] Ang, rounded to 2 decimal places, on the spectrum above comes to 6.27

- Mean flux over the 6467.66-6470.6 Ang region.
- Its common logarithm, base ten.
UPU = 0.50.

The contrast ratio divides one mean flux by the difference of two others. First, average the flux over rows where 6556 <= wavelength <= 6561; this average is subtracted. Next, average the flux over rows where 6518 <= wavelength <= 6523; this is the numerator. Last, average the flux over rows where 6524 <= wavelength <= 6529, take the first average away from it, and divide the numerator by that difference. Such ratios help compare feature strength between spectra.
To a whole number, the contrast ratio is -5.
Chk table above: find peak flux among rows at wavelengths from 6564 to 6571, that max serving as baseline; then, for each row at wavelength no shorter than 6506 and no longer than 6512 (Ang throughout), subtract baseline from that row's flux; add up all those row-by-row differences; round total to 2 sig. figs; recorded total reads -1.4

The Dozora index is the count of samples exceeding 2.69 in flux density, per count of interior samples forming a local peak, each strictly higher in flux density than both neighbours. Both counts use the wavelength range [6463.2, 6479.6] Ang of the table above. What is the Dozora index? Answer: 5.5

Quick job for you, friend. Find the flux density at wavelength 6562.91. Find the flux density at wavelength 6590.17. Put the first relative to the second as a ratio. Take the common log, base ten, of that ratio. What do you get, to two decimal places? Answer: 0.04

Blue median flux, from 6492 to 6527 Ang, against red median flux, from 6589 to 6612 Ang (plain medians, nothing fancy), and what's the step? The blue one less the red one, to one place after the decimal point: -0.2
